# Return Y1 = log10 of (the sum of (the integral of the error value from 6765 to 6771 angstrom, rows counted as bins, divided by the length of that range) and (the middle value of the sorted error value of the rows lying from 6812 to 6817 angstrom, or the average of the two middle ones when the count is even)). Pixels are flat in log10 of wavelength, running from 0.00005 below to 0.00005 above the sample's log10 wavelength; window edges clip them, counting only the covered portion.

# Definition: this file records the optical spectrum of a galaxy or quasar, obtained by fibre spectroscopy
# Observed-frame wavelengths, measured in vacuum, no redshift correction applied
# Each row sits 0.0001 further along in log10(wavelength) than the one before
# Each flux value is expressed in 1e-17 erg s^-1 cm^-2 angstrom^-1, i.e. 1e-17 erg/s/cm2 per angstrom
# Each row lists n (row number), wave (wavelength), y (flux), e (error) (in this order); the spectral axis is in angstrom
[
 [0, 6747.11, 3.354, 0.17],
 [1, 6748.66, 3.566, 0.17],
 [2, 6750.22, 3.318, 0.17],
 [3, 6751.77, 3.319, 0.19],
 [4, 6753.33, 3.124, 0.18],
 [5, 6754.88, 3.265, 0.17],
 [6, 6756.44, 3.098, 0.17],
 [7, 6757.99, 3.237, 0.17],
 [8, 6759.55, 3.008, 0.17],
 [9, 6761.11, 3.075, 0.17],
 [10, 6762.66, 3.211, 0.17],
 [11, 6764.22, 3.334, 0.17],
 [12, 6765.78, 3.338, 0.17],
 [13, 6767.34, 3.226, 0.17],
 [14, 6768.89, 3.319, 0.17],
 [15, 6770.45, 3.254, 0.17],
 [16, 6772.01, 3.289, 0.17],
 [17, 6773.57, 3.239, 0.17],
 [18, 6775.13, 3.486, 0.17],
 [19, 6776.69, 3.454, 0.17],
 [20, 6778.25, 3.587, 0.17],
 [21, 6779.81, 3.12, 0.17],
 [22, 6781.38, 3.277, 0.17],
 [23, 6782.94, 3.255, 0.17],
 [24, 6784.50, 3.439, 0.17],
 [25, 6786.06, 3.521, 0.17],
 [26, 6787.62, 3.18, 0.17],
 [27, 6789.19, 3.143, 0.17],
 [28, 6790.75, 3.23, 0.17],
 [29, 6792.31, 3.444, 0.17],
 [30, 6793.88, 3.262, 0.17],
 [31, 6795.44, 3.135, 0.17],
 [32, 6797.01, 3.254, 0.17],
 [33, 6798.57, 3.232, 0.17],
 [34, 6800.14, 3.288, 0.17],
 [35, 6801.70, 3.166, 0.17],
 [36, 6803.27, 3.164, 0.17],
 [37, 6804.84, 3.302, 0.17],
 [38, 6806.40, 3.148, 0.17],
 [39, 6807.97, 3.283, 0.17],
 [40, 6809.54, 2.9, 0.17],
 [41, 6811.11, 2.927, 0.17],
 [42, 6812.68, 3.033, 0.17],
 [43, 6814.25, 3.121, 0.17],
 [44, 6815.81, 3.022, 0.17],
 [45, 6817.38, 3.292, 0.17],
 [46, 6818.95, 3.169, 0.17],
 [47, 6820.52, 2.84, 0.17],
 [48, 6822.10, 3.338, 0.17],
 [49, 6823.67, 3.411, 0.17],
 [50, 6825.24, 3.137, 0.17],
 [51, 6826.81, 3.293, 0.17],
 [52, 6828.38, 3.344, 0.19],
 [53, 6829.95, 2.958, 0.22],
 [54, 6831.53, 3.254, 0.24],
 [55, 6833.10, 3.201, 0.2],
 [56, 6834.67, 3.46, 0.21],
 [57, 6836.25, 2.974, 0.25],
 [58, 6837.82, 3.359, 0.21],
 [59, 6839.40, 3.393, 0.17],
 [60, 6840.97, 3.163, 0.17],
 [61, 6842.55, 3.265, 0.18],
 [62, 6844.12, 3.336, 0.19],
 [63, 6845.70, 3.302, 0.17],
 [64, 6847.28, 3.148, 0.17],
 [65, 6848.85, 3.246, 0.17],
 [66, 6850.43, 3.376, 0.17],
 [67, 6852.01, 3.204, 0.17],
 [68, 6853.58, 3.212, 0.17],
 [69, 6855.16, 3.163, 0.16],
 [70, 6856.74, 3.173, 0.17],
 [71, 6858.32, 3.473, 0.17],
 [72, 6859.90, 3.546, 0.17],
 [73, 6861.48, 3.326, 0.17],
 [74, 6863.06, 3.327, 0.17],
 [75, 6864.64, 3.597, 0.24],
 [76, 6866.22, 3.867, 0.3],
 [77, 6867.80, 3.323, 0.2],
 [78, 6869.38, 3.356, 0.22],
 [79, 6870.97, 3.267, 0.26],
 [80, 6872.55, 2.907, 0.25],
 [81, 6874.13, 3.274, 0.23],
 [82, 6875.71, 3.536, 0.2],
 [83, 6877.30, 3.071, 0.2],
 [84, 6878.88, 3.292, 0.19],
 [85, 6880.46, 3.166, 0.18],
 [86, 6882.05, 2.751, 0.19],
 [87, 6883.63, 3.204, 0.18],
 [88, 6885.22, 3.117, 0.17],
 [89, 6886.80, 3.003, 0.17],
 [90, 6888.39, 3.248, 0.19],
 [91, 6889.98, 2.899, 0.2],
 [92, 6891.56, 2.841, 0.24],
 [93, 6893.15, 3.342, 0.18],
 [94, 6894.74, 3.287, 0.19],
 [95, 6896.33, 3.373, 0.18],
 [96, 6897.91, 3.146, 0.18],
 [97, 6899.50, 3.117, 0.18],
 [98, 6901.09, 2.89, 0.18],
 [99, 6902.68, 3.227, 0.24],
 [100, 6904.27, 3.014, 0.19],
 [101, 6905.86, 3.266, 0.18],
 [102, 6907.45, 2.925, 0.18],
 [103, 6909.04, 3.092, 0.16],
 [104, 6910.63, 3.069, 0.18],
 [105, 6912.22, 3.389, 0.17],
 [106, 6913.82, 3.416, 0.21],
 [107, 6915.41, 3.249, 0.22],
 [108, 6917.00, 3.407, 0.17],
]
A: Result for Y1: -0.468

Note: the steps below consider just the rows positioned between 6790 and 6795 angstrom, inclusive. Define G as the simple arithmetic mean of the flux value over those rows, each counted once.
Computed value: 3.31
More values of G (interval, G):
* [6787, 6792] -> 3.18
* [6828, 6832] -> 3.19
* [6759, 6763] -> 3.10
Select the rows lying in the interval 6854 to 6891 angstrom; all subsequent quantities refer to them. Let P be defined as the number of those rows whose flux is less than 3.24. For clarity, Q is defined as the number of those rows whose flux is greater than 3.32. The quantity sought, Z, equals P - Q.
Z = 1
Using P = 10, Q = 9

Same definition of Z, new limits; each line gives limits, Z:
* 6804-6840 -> 6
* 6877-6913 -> 13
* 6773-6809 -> 4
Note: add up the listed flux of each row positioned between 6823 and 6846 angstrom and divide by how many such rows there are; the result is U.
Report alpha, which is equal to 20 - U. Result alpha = 16.74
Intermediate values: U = 3.257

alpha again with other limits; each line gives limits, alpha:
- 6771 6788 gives 16.65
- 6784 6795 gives 16.68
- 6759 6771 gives 16.78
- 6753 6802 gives 16.73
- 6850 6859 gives 16.73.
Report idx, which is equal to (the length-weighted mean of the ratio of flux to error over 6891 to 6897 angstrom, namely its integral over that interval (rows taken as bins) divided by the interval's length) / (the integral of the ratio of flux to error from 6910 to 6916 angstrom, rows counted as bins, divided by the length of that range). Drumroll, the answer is 0.98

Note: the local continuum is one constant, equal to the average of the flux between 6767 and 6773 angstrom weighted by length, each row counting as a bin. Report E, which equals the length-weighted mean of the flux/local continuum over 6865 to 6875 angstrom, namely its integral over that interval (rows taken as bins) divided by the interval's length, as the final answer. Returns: 1.02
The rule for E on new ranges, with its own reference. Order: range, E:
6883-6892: 0.93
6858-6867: 1.08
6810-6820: 0.94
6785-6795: 1.01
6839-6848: 1.00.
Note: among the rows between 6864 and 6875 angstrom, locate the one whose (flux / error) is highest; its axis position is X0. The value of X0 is 6867.80 angstrom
